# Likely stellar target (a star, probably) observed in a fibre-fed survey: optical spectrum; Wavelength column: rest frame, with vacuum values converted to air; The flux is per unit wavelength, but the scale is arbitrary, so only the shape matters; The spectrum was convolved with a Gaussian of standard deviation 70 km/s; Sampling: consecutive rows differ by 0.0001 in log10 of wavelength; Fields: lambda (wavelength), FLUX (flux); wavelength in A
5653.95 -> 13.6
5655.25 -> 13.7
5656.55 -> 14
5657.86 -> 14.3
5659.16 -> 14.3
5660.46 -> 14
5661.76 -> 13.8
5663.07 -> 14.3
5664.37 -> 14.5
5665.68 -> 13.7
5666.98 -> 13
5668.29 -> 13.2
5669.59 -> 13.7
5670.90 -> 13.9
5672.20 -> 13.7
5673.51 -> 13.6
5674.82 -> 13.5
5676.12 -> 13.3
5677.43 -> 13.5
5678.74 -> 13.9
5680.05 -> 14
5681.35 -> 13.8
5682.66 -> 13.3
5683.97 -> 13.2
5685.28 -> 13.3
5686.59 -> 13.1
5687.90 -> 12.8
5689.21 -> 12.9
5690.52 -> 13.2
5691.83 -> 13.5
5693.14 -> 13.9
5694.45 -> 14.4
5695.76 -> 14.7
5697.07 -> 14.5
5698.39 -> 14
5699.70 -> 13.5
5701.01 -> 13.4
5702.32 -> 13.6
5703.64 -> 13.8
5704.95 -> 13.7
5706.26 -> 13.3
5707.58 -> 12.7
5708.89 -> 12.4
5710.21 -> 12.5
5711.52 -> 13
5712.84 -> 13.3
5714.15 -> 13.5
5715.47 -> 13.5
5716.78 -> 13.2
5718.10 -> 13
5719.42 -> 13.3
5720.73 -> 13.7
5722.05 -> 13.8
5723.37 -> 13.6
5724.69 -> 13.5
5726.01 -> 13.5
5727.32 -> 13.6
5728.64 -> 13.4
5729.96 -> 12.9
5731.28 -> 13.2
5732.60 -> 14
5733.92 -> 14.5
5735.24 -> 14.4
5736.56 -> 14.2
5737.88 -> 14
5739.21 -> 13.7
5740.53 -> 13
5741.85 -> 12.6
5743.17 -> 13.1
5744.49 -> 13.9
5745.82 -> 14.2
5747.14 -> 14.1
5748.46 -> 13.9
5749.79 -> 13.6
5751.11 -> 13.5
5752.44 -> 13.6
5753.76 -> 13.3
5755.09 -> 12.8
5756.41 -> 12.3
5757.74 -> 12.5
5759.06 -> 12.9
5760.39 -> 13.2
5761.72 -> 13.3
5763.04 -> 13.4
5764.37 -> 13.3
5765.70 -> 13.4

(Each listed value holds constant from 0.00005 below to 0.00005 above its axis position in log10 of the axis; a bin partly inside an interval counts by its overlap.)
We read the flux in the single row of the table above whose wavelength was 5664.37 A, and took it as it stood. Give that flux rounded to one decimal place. 14.5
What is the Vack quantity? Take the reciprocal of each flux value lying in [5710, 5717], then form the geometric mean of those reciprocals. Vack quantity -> 0.0760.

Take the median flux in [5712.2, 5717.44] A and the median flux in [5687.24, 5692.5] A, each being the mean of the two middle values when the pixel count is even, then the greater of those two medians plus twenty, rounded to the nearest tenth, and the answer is 33.4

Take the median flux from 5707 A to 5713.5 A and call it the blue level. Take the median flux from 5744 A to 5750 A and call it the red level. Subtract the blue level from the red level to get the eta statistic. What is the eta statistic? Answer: 1.2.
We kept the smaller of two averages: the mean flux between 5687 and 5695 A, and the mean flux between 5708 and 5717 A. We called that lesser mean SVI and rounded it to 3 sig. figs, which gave 13.1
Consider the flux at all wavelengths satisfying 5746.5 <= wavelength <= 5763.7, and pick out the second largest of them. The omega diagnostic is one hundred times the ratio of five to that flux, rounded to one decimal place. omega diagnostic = 36.0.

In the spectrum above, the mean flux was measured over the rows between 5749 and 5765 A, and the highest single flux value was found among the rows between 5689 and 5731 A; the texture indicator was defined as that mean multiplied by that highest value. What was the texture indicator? 193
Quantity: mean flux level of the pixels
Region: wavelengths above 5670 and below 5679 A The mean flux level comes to 13.6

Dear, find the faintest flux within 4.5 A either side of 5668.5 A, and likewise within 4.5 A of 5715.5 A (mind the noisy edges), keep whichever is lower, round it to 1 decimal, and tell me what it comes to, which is 13.0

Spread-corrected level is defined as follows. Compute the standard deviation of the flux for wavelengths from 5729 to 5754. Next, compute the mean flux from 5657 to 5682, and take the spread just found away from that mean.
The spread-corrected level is 13.3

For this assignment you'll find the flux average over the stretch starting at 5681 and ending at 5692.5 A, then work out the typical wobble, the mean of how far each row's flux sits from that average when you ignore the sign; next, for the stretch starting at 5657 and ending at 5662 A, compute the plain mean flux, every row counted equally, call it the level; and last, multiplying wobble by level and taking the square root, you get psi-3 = 1.7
